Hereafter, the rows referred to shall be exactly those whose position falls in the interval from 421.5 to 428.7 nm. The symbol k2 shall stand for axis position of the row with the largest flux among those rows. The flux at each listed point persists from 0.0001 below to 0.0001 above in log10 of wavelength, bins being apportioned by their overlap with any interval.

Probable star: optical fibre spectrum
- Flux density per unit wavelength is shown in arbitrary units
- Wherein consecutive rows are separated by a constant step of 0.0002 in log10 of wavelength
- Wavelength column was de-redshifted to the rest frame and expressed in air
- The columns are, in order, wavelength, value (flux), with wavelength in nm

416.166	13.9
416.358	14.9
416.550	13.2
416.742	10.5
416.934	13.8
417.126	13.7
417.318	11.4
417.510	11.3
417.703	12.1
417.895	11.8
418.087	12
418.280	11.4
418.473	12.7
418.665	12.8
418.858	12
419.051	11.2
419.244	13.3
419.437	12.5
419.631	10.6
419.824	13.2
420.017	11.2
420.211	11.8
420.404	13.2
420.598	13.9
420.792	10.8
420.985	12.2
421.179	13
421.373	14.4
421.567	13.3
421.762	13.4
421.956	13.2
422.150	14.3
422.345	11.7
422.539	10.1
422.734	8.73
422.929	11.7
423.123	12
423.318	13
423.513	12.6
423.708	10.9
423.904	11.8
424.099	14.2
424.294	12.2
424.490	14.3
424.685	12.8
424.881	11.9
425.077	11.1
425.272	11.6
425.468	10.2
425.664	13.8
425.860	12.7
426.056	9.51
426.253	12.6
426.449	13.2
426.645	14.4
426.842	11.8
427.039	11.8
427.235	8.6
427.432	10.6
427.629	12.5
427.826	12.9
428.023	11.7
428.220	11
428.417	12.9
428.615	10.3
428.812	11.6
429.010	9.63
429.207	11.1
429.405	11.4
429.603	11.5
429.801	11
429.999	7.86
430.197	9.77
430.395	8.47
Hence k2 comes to 426.645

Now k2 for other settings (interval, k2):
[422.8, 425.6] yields 424.490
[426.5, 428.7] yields 426.645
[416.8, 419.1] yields 416.934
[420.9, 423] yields 421.373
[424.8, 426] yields 425.664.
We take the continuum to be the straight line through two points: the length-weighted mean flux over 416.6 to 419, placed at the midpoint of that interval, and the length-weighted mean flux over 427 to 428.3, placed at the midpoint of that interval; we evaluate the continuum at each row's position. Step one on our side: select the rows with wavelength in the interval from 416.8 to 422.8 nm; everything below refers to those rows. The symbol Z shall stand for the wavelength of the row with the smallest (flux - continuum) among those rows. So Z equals 422.734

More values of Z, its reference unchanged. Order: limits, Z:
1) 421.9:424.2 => 422.734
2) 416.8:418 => 417.510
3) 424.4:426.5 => 426.056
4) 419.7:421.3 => 420.792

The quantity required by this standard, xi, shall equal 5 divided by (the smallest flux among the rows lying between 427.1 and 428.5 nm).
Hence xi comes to 0.58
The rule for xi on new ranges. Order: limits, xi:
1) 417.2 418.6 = 0.44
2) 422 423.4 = 0.57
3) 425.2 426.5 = 0.53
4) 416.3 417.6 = 0.48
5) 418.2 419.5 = 0.45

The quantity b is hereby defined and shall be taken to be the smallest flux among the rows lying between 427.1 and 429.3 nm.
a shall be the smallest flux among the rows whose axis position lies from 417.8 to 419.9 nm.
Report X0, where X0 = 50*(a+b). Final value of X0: 960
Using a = 10.6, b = 8.6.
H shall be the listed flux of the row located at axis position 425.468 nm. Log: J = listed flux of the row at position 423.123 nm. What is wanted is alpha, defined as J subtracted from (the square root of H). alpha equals -8.8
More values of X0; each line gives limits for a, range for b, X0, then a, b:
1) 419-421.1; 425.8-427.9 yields 960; 10.6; 8.6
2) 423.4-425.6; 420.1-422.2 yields 1050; 10.2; 10.8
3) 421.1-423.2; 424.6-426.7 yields 912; 8.73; 9.51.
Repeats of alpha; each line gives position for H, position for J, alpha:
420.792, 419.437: -9.2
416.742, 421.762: -10.2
